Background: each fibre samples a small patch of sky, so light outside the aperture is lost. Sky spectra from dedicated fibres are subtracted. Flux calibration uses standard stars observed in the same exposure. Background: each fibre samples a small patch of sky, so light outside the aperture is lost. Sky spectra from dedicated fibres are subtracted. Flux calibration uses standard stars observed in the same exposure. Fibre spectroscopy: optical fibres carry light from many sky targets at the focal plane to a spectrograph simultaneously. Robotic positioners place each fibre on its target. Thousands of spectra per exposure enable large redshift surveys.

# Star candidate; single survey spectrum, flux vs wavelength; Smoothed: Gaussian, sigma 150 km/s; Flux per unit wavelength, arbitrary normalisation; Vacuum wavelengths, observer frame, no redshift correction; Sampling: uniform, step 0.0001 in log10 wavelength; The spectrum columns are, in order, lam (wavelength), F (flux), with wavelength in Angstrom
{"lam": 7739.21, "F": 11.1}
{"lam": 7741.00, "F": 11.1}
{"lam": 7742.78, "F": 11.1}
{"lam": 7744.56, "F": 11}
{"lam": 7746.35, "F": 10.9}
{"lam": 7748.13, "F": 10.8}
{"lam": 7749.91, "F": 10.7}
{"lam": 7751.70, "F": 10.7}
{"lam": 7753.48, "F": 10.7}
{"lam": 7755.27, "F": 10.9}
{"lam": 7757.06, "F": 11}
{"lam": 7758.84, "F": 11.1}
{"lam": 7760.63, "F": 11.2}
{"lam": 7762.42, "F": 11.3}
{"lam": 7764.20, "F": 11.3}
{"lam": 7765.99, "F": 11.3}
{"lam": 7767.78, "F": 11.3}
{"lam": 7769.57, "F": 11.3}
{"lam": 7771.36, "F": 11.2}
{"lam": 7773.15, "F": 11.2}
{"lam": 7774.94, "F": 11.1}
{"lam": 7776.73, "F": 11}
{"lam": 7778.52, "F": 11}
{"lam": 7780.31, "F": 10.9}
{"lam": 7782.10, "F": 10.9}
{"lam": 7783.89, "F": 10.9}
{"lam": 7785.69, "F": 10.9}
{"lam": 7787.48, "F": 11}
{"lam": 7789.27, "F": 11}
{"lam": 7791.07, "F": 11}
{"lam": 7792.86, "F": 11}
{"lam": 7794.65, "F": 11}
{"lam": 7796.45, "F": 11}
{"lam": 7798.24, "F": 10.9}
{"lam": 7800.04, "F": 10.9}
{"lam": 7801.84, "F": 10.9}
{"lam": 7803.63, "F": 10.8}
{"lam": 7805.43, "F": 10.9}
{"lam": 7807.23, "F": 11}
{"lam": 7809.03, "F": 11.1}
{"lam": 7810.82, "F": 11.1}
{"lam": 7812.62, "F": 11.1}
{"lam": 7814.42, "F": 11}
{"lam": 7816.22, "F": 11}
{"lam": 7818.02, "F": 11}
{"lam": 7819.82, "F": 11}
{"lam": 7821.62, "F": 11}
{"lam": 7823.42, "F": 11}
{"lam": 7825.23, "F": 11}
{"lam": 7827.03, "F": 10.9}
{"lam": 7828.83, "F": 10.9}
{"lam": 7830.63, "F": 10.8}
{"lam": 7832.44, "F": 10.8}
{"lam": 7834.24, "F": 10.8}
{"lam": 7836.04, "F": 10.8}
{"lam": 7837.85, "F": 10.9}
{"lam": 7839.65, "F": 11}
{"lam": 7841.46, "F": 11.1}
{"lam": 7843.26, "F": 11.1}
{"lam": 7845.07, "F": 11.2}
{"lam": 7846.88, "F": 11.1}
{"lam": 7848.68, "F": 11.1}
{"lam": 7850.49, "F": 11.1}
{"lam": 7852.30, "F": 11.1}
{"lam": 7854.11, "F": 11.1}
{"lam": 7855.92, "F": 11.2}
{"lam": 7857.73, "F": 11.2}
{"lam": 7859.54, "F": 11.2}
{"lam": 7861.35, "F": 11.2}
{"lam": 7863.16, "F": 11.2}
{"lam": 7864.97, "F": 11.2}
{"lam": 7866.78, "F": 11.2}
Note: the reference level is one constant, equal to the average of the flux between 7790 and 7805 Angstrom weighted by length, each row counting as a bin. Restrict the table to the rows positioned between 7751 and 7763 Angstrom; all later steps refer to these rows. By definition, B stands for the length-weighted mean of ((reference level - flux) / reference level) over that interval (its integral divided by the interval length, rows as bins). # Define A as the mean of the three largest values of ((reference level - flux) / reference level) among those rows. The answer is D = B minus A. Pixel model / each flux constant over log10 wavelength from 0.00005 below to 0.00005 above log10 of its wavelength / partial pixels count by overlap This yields -0.0197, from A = 0.015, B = -0.004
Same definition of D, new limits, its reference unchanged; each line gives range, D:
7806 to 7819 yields -0.0036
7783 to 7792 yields -0.0025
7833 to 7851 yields -0.0165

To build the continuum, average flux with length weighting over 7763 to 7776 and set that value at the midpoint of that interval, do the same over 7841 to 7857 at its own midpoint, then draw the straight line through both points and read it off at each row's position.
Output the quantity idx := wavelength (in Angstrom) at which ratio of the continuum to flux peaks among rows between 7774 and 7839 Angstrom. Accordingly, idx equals 7803.63 Angstrom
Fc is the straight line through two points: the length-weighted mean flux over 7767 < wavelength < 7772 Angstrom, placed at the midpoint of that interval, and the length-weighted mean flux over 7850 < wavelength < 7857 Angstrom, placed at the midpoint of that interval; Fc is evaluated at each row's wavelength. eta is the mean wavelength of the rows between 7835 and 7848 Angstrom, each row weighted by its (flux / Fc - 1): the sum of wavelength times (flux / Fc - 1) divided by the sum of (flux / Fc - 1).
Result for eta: 7837.5 Angstrom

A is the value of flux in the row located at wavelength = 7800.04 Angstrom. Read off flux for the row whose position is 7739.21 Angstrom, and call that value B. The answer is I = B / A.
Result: 1.02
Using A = 10.9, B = 11.1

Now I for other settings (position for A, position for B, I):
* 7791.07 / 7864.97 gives 1.02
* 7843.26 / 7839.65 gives 0.99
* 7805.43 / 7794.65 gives 1.01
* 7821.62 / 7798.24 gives 0.99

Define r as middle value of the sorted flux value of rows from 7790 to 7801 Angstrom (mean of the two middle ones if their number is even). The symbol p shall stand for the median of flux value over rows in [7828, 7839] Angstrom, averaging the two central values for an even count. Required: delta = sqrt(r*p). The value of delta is 10.9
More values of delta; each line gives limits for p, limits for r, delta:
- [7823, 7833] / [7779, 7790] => 10.9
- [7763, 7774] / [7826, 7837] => 11.0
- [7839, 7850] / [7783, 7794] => 11.0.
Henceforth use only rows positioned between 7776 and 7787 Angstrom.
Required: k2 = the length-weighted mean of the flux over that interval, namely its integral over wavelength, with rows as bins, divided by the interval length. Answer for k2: 10.94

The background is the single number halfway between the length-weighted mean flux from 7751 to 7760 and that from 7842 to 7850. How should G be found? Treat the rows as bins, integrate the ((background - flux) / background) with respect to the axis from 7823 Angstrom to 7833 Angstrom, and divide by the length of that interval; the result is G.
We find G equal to 0.010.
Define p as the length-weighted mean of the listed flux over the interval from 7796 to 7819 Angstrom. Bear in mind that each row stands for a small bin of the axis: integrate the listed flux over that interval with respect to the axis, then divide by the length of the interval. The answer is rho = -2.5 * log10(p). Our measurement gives -2.601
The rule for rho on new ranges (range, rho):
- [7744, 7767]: -2.603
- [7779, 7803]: -2.598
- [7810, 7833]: -2.600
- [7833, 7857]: -2.608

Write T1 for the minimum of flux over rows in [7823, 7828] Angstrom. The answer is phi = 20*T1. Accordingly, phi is 218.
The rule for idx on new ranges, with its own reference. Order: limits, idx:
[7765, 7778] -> 7776.73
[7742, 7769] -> 7749.91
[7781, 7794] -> 7782.10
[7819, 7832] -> 7830.63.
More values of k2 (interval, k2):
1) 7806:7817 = 11.05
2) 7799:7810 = 10.93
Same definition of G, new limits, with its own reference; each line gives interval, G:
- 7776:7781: 0.004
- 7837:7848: -0.005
